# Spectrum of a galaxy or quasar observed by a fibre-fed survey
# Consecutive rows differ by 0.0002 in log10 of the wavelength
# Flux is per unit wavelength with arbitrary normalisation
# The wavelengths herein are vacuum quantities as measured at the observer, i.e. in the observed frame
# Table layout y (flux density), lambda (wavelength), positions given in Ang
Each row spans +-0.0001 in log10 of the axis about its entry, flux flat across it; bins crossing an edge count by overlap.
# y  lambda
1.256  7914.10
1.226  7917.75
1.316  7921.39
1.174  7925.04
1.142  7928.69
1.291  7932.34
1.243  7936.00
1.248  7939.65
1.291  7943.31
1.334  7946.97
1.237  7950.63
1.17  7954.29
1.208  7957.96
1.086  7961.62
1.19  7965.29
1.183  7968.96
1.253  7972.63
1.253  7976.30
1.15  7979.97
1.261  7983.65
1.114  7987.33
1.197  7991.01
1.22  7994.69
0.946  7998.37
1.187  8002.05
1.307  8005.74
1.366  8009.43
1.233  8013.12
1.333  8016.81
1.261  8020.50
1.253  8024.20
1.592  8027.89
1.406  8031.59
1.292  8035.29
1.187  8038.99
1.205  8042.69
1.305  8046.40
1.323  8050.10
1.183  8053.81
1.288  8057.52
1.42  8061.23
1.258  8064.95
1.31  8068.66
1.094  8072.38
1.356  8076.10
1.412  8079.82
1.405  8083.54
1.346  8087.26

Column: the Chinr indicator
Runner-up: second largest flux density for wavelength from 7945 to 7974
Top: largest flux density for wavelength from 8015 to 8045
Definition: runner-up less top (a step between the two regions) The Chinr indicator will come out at -0.339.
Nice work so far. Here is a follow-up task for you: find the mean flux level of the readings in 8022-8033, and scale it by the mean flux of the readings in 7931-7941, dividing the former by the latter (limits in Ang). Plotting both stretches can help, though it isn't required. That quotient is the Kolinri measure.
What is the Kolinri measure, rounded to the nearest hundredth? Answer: 1.12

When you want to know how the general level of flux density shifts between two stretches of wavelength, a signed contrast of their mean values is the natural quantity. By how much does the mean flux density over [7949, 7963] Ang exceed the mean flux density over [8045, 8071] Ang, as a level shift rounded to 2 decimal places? -0.12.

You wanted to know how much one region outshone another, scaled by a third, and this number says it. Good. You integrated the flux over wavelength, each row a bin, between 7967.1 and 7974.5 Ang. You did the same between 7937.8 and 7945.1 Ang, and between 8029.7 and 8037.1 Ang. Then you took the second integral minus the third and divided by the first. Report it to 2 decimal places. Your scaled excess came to -0.08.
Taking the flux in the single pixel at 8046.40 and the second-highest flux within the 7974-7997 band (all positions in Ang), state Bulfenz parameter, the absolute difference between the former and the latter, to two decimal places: 0.05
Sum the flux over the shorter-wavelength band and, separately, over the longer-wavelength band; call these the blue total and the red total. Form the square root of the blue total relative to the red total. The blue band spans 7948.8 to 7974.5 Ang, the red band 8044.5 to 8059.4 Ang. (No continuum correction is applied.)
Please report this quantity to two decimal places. 1.28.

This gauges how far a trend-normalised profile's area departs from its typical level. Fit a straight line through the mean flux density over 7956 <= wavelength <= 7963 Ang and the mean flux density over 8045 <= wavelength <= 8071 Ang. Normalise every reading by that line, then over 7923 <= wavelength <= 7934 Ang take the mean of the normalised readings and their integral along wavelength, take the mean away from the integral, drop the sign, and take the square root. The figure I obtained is 3.30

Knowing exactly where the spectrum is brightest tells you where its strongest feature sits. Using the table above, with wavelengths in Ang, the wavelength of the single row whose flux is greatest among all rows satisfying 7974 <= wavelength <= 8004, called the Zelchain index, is 7983.65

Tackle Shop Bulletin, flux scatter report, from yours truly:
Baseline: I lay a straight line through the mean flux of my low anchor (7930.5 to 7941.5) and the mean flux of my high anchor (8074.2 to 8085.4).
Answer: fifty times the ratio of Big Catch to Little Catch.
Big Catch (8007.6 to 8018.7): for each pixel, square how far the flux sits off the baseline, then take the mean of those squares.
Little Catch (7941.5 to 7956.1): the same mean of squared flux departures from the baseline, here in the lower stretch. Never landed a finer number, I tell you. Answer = 42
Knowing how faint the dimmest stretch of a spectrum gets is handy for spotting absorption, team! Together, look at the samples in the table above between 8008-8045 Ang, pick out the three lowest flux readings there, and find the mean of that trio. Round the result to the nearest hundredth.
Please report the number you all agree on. 1.21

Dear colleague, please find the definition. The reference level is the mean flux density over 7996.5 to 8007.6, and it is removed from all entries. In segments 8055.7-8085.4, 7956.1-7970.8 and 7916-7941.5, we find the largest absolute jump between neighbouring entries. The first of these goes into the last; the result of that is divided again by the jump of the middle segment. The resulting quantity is 5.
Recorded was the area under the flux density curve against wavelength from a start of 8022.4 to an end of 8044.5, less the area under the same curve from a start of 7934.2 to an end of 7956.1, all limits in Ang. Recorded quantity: 1.8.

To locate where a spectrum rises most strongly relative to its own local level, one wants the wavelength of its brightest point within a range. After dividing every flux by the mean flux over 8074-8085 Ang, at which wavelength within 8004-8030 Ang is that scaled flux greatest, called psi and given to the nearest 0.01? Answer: 8027.89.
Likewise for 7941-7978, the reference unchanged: 7946.97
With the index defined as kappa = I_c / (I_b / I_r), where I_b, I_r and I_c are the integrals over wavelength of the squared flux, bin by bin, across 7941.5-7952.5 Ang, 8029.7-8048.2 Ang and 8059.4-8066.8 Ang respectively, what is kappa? 22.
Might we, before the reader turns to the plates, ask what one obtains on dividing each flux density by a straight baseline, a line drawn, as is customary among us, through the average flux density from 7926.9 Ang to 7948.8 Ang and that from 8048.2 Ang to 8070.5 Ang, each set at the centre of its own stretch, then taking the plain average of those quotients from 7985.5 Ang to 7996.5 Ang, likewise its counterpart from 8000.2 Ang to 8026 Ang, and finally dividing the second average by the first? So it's 1.08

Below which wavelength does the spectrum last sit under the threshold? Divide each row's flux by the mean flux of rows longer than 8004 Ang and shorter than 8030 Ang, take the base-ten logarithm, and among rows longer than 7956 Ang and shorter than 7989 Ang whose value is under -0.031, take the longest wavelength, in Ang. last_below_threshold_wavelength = 7987.33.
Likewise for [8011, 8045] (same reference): 8042.69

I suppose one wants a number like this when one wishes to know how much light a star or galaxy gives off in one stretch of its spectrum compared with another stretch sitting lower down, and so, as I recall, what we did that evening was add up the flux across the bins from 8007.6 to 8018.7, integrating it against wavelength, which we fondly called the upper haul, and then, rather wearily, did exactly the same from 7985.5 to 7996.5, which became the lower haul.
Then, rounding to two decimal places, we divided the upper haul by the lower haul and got 1.12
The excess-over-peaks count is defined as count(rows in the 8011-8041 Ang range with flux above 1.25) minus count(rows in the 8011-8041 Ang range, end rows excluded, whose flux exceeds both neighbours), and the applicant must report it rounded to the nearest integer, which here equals 4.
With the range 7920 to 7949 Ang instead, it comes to 3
